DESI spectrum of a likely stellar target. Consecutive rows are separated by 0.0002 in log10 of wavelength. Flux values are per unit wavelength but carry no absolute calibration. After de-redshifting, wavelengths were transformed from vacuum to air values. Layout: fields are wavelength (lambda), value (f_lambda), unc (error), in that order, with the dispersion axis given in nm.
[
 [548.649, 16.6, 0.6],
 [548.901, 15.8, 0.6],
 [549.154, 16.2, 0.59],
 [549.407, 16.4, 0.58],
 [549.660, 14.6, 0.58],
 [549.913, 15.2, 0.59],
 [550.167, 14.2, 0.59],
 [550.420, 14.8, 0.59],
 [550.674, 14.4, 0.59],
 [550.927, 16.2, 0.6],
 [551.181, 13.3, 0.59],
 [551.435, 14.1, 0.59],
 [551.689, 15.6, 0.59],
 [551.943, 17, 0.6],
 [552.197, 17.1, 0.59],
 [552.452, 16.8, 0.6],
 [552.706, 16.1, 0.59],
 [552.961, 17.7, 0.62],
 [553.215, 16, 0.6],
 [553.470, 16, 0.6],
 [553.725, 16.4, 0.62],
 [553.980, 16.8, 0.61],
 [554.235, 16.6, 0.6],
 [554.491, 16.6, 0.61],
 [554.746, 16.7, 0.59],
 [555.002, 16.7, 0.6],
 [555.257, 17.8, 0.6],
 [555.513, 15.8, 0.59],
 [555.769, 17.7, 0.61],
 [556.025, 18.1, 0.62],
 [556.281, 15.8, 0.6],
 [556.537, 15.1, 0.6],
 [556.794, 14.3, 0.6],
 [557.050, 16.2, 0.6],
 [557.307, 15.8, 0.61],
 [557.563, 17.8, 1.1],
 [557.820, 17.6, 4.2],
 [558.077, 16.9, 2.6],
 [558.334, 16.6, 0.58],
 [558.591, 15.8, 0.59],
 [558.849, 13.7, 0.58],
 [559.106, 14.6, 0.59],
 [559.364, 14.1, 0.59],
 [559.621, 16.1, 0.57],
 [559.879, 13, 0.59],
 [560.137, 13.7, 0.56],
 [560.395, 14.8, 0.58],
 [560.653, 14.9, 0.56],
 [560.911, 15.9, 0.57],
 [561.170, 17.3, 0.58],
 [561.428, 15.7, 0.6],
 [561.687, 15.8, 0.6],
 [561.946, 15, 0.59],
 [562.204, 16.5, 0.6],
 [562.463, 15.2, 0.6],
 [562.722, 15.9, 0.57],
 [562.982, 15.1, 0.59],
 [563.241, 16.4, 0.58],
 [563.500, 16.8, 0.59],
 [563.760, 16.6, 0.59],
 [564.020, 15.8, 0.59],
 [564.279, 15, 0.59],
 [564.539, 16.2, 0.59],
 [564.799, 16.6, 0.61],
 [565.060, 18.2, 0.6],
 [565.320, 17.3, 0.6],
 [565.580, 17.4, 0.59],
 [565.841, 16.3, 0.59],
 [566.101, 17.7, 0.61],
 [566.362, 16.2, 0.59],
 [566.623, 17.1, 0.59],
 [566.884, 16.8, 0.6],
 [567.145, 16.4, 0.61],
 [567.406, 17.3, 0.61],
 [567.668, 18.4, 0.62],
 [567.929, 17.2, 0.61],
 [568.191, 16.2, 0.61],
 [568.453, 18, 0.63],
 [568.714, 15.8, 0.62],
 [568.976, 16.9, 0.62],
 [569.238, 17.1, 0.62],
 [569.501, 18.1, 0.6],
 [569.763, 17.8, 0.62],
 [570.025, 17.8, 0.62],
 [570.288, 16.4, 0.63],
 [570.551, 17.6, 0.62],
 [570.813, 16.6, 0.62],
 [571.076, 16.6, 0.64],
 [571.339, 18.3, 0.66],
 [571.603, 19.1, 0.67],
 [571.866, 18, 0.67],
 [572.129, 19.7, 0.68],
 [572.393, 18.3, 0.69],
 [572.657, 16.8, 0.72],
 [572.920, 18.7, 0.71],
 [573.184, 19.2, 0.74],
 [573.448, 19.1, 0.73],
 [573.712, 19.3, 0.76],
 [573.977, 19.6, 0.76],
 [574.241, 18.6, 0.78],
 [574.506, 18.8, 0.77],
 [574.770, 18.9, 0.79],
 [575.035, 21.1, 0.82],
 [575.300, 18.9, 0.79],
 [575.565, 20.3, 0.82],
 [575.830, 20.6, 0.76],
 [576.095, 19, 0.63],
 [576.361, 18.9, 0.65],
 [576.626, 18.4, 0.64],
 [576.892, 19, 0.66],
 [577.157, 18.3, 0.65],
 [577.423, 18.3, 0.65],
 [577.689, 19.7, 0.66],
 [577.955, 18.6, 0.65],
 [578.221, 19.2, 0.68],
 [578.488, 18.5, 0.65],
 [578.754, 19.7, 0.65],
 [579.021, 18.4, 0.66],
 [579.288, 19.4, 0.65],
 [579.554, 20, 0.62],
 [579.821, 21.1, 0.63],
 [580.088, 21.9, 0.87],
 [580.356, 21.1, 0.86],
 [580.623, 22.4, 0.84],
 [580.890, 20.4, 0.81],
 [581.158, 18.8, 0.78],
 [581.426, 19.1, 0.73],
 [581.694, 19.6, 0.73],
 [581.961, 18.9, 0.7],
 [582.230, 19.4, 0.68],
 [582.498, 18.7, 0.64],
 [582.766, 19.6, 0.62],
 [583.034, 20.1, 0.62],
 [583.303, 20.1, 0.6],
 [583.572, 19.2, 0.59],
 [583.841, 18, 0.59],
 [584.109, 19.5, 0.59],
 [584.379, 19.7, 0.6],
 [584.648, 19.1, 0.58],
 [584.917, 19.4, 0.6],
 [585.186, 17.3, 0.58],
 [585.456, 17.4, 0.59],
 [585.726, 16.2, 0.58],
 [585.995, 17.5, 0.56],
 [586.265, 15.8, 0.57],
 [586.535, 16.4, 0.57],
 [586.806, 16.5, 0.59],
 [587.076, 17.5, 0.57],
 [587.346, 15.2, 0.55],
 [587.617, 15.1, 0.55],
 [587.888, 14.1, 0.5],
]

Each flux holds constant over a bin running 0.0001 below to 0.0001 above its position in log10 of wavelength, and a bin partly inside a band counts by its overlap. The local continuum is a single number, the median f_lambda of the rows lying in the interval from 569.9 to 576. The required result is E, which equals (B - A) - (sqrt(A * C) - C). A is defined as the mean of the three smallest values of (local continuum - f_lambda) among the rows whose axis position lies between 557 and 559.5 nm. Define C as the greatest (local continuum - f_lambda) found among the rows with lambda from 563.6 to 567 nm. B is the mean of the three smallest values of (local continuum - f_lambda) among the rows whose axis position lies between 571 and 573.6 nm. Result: -0.4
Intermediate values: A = 1.4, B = -0.5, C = 3.8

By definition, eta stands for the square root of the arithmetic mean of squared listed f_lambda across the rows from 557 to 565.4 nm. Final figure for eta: 15.9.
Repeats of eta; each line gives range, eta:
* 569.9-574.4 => 18.2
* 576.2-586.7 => 19.1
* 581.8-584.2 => 19.3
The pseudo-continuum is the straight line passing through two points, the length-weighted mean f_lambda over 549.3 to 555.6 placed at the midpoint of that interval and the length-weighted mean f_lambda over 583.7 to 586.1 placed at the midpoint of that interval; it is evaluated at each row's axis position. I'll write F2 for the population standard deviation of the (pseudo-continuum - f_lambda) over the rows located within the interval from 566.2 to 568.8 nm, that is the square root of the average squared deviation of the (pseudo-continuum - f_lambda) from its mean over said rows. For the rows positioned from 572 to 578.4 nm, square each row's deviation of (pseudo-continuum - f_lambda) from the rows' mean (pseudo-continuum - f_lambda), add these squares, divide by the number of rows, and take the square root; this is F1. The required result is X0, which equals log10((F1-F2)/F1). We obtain -1.1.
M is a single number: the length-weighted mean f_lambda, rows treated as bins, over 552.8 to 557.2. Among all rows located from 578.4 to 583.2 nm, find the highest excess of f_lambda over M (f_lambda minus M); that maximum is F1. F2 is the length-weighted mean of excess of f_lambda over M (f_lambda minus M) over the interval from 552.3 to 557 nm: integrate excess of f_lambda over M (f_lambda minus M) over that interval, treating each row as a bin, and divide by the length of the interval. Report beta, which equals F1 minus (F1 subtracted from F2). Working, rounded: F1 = 5.9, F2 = 0.0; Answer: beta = 11.8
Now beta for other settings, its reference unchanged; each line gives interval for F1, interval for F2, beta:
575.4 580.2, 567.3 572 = 9.9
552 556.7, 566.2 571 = 2.6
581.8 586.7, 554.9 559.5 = 7.6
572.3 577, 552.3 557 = 9.2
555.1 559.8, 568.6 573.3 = 2.0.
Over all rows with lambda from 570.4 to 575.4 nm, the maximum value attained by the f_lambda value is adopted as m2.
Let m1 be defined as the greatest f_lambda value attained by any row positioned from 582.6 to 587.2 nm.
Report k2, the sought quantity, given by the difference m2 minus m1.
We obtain 1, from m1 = 20.1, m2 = 21.1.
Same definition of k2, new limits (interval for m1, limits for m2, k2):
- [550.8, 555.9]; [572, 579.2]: 3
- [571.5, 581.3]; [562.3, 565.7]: -4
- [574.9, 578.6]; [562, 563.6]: -4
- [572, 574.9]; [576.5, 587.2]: 3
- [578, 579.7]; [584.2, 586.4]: 0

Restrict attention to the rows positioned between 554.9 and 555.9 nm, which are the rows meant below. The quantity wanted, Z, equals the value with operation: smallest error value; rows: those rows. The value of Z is 0.590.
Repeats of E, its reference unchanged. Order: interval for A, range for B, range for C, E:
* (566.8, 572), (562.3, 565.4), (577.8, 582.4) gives 1.3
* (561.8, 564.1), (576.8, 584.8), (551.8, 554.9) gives -4.8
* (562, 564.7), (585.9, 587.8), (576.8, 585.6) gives -0.8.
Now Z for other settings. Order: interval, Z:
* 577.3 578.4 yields 0.650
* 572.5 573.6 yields 0.710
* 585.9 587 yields 0.560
